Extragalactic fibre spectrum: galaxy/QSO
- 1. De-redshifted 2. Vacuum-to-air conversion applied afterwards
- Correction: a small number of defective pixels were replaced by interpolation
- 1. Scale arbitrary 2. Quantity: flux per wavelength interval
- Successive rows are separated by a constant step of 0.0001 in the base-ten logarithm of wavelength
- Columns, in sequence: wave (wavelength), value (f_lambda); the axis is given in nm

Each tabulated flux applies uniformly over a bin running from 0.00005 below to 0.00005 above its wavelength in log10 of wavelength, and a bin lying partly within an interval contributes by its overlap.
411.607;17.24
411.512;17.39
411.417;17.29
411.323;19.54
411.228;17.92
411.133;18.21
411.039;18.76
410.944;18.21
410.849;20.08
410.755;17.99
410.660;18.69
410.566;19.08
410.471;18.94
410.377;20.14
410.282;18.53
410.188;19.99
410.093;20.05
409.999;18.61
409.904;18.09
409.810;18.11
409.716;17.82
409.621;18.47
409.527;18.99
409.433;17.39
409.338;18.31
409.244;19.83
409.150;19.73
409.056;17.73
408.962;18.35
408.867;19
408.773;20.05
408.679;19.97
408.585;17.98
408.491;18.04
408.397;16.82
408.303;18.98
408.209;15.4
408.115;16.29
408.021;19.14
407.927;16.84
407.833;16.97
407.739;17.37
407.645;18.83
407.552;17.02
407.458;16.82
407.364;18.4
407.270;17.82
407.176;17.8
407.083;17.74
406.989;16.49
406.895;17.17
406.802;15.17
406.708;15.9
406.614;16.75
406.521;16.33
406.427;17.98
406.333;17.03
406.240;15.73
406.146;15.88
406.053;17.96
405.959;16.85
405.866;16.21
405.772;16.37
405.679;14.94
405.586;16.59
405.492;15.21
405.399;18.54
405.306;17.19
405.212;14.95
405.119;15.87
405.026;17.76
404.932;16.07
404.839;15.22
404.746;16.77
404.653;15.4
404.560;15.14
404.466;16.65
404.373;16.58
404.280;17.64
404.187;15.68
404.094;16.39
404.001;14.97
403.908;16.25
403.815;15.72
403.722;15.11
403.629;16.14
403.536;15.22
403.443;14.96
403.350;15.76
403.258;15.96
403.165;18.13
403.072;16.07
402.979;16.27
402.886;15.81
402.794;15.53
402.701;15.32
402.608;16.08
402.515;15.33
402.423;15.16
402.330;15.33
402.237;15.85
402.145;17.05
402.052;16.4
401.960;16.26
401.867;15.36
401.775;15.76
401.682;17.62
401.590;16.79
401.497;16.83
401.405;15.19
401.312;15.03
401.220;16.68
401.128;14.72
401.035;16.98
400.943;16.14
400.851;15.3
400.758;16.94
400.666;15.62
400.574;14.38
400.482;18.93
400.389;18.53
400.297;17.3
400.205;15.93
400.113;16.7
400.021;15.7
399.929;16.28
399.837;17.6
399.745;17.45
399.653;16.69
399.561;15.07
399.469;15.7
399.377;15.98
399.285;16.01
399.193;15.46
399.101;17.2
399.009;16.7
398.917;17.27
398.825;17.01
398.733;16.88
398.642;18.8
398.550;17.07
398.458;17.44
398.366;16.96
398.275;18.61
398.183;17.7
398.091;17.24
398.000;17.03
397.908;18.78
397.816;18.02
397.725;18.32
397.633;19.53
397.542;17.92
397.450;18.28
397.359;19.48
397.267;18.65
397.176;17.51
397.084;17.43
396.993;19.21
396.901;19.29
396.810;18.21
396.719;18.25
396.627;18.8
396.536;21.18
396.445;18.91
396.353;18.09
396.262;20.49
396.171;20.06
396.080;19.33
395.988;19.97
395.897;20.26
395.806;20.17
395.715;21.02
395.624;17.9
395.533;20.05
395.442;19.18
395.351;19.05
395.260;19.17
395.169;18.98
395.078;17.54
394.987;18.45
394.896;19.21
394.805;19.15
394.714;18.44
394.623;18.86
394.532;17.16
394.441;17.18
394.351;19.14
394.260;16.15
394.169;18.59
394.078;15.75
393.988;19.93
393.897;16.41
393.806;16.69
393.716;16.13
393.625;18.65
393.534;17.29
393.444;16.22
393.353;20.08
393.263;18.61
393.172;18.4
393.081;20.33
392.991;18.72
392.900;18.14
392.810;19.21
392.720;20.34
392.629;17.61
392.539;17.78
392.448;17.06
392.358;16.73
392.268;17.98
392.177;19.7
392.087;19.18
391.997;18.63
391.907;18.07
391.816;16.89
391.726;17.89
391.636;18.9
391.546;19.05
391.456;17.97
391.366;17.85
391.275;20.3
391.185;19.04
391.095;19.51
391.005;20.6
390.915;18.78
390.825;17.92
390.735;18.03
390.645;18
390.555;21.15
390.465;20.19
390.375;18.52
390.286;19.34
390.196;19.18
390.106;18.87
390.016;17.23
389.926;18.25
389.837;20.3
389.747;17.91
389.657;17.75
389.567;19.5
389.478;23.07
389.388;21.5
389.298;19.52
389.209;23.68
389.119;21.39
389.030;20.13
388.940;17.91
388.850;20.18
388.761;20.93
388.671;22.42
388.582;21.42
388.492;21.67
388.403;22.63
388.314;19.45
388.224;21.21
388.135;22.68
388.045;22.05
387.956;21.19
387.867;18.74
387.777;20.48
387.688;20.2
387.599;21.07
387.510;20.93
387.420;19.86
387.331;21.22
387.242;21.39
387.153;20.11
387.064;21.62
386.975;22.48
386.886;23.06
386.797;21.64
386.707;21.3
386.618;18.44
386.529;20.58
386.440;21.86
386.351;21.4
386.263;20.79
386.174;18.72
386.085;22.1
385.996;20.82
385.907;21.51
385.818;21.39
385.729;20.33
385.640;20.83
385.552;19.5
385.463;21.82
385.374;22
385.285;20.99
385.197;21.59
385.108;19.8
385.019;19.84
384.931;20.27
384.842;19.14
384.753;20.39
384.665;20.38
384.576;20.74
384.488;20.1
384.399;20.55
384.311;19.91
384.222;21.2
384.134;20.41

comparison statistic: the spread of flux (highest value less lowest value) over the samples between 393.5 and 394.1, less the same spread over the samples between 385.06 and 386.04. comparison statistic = 1.7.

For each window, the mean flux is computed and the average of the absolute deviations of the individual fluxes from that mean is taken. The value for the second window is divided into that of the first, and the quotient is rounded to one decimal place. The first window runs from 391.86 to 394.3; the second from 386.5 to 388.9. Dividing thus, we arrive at 1.3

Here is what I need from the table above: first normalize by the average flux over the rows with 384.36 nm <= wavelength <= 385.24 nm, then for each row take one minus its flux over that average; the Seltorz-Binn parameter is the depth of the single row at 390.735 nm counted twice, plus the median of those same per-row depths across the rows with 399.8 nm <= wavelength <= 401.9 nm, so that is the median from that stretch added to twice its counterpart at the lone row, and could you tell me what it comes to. 0.42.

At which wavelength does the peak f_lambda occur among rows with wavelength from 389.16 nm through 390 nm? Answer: 389.209 nm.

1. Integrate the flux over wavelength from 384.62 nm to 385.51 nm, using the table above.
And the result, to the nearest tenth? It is 18.3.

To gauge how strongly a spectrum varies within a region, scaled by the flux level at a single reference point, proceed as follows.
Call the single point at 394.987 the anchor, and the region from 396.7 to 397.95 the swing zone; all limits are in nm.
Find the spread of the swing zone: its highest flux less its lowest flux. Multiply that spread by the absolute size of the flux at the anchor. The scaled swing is 39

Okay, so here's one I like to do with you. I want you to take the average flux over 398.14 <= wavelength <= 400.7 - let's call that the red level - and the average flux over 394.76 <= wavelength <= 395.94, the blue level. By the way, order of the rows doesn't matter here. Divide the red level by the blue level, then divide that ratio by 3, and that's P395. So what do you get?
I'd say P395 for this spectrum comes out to 0.291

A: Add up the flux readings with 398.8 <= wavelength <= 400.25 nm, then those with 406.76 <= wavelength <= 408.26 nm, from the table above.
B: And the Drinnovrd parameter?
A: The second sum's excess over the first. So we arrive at 13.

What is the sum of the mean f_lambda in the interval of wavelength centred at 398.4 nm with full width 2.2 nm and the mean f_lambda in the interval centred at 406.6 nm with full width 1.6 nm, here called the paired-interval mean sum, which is 34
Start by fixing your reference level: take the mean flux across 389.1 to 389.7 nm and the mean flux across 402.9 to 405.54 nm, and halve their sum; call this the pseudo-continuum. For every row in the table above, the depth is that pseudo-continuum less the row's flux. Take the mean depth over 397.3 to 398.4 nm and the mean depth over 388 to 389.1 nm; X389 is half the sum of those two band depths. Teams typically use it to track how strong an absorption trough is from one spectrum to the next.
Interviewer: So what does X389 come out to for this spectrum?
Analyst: -1.1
